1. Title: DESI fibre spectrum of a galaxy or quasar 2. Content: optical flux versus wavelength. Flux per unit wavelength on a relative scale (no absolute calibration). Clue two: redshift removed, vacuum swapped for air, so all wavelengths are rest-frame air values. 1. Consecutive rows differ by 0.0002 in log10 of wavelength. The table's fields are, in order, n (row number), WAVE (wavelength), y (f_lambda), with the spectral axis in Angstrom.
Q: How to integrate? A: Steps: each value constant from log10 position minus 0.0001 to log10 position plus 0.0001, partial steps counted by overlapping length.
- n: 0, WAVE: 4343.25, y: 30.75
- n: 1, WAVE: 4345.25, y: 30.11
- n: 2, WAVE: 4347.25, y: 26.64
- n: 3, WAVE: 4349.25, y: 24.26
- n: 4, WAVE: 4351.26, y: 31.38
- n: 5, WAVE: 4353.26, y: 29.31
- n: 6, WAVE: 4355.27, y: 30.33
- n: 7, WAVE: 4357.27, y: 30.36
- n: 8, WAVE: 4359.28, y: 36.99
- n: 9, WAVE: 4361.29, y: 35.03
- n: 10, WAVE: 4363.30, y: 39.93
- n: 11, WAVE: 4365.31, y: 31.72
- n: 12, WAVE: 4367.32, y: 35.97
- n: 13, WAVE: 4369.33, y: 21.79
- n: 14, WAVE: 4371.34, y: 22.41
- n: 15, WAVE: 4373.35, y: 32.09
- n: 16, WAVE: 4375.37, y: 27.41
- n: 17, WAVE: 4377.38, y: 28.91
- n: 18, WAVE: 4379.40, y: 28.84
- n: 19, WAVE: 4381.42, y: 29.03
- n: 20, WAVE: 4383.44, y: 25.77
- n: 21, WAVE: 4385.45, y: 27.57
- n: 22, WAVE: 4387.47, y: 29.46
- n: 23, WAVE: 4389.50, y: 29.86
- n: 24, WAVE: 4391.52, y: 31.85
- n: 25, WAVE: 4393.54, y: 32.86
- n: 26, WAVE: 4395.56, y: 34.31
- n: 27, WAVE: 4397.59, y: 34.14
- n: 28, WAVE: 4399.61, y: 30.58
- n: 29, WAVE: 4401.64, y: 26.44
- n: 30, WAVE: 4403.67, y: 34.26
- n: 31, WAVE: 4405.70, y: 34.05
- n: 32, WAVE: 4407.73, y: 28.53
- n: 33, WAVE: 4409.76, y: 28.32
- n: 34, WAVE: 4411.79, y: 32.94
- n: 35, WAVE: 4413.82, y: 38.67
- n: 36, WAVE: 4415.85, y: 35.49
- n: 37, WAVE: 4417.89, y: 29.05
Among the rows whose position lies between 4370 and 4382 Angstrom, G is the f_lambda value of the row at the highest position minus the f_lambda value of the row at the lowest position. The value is 6.6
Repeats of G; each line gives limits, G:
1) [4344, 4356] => 0.2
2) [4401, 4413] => 6.5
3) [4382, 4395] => 7.1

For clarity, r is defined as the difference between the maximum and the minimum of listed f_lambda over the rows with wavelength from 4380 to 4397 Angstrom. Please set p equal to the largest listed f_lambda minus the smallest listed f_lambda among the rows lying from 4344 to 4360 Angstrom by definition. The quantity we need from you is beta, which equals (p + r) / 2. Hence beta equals 10.6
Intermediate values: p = 12.7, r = 9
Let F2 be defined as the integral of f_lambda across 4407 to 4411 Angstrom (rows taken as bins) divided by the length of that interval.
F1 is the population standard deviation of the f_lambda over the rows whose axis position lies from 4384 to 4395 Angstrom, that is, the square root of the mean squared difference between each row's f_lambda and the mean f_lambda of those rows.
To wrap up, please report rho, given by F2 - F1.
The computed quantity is 27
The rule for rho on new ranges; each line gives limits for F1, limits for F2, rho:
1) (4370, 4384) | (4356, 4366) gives 32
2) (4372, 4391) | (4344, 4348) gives 27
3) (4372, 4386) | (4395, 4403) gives 29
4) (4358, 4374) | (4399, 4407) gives 25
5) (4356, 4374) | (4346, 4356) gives 22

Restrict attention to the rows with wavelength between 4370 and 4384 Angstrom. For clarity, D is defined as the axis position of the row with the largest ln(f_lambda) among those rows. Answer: 4373.35 Angstrom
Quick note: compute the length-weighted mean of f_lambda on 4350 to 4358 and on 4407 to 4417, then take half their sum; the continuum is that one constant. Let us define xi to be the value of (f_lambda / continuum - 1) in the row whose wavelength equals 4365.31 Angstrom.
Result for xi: 0.01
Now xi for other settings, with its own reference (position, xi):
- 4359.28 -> 0.17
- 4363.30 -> 0.27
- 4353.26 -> -0.07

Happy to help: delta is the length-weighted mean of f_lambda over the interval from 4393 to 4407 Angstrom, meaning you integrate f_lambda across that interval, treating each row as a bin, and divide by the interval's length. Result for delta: 32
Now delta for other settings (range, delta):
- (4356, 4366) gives 35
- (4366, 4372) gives 27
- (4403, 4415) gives 33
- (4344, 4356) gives 29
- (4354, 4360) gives 32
